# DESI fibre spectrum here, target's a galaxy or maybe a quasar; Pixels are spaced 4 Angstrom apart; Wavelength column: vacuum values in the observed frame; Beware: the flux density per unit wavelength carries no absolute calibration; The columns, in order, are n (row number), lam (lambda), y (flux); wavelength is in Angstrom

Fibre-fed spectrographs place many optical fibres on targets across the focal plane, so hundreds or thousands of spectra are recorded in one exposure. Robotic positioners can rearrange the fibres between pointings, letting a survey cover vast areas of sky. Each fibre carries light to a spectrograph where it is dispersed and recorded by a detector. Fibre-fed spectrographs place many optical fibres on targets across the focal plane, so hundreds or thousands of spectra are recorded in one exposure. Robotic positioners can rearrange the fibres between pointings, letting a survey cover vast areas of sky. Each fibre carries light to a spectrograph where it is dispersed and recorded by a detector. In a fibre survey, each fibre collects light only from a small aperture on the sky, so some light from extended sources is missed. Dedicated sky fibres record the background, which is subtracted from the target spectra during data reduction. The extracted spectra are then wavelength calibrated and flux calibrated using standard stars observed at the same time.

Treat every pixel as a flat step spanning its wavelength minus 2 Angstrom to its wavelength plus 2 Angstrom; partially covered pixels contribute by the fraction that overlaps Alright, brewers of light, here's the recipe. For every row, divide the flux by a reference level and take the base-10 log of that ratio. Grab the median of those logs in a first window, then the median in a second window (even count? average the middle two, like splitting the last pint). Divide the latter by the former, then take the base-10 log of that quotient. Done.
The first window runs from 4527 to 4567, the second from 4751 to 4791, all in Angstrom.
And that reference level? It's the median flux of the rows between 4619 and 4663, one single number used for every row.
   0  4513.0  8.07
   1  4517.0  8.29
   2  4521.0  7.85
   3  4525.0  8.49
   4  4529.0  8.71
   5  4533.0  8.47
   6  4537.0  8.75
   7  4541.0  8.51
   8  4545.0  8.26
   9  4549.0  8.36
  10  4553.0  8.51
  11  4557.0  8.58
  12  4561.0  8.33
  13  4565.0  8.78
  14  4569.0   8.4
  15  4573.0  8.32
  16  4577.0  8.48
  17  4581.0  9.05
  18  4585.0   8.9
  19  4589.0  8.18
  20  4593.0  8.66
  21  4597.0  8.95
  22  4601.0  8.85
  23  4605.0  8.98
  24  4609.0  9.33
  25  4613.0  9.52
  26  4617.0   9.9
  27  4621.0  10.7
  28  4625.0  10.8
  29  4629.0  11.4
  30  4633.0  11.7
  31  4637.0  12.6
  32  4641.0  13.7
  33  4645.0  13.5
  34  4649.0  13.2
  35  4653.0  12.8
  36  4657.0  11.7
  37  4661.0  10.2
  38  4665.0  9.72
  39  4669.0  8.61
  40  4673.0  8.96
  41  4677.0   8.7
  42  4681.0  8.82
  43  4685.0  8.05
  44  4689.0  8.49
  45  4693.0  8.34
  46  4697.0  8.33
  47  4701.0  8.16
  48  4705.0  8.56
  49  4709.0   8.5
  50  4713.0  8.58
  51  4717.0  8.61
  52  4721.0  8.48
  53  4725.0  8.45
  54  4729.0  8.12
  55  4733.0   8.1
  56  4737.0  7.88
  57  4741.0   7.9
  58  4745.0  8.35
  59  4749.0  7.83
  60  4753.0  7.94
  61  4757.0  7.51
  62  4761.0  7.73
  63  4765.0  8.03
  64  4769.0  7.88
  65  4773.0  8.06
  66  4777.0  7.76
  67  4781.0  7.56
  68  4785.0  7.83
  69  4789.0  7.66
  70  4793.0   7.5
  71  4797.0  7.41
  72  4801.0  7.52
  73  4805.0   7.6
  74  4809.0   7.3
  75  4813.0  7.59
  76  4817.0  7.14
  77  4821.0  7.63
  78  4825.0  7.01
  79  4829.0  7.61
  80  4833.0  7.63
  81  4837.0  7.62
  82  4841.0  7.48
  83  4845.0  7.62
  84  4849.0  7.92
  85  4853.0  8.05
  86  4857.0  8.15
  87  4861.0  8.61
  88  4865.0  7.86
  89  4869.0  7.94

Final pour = 0.11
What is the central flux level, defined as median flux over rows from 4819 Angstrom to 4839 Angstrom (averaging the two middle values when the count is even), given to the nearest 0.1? 7.6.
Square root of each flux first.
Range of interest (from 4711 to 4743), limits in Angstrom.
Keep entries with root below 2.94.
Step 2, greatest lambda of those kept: 4741.0 Angstrom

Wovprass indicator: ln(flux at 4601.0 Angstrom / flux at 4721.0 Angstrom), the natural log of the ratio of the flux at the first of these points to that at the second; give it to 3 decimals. 0.043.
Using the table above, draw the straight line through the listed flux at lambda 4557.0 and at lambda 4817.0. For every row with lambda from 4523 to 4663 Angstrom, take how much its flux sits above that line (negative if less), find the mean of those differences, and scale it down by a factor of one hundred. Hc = 0.014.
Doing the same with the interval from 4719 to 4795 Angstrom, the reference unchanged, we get 0.005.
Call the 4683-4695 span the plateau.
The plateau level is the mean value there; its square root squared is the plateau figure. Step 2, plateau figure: 8.3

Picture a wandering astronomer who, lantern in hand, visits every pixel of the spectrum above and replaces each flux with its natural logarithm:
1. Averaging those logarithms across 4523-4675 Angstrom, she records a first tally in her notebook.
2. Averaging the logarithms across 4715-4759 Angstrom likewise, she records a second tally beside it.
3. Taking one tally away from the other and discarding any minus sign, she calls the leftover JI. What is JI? 0.17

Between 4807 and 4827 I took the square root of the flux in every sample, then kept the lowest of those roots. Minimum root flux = 2.65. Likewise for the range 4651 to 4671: 2.93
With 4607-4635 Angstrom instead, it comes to 3.05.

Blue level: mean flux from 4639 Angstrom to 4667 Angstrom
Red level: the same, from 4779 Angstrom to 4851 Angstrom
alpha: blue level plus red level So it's 19.7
